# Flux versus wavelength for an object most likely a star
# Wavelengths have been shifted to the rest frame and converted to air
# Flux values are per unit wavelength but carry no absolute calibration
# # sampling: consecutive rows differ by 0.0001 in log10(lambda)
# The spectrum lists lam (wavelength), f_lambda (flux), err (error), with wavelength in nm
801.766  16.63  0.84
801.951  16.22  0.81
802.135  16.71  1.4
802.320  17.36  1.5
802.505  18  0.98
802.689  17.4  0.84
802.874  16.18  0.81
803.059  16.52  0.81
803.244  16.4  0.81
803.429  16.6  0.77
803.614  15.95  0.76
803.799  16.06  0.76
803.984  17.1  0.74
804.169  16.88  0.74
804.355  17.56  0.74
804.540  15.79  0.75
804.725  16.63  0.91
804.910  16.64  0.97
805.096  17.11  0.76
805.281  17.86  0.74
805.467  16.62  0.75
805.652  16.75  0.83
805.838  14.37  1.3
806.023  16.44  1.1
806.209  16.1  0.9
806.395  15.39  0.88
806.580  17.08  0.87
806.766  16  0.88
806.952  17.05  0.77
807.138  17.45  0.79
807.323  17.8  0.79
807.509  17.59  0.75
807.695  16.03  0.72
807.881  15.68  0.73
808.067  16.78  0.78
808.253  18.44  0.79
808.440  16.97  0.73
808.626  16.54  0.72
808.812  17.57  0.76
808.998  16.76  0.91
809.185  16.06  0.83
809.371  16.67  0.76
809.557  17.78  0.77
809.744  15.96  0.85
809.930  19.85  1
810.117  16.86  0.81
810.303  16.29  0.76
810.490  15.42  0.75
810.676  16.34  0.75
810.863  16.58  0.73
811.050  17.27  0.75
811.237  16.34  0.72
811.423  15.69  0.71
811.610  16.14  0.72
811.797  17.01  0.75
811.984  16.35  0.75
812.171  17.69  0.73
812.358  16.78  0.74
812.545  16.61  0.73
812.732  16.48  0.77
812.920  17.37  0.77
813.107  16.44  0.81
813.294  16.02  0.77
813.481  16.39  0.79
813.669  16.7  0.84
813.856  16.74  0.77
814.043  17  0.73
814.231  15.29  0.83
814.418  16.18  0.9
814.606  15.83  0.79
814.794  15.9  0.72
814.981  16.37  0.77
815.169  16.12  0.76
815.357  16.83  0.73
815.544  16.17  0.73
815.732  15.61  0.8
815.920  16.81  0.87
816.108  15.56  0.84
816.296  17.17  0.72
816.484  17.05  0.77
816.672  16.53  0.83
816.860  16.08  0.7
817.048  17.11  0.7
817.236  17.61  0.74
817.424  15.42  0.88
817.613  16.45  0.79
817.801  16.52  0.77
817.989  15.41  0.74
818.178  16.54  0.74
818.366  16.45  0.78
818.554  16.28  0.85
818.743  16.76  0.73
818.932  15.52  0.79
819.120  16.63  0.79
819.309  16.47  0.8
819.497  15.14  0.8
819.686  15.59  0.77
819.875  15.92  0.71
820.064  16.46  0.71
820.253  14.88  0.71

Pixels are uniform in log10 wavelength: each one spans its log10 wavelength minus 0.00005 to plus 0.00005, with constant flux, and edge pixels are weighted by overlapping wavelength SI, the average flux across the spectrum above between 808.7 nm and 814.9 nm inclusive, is 16.6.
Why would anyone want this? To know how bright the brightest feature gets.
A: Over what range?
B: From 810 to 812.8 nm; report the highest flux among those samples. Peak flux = 17.69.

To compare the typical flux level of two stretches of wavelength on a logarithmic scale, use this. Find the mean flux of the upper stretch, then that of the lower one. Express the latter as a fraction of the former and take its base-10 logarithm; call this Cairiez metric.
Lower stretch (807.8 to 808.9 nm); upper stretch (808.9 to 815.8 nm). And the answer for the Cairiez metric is 0.012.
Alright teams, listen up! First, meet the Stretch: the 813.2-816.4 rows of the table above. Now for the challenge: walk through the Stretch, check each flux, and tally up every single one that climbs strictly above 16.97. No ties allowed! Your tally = 2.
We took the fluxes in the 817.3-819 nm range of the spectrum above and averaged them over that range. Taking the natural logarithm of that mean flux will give 2.78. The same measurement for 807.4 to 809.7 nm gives 2.83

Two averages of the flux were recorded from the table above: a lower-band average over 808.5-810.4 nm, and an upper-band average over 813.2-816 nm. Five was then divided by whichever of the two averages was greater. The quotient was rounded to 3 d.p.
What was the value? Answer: 0.294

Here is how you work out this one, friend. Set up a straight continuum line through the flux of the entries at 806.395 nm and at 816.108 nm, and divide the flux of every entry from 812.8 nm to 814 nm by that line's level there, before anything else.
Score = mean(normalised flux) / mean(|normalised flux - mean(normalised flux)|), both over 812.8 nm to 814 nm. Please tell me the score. 51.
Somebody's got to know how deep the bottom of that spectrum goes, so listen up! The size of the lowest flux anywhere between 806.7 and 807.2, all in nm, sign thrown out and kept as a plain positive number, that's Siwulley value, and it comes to 16.0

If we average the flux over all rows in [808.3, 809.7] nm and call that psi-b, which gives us 16.9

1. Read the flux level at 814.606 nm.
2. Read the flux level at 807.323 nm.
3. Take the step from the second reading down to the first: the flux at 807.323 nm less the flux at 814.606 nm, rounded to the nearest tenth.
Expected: 2.0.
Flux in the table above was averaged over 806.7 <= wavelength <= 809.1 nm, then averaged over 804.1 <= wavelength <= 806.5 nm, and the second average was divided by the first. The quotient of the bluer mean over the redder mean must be 0.97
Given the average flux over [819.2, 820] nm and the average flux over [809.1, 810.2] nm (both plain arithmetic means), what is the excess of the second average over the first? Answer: 1.4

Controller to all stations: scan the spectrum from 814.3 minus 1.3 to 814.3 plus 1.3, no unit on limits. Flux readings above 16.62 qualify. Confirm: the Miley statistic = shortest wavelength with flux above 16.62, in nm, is 813.669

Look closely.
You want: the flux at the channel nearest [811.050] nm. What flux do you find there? 17.27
